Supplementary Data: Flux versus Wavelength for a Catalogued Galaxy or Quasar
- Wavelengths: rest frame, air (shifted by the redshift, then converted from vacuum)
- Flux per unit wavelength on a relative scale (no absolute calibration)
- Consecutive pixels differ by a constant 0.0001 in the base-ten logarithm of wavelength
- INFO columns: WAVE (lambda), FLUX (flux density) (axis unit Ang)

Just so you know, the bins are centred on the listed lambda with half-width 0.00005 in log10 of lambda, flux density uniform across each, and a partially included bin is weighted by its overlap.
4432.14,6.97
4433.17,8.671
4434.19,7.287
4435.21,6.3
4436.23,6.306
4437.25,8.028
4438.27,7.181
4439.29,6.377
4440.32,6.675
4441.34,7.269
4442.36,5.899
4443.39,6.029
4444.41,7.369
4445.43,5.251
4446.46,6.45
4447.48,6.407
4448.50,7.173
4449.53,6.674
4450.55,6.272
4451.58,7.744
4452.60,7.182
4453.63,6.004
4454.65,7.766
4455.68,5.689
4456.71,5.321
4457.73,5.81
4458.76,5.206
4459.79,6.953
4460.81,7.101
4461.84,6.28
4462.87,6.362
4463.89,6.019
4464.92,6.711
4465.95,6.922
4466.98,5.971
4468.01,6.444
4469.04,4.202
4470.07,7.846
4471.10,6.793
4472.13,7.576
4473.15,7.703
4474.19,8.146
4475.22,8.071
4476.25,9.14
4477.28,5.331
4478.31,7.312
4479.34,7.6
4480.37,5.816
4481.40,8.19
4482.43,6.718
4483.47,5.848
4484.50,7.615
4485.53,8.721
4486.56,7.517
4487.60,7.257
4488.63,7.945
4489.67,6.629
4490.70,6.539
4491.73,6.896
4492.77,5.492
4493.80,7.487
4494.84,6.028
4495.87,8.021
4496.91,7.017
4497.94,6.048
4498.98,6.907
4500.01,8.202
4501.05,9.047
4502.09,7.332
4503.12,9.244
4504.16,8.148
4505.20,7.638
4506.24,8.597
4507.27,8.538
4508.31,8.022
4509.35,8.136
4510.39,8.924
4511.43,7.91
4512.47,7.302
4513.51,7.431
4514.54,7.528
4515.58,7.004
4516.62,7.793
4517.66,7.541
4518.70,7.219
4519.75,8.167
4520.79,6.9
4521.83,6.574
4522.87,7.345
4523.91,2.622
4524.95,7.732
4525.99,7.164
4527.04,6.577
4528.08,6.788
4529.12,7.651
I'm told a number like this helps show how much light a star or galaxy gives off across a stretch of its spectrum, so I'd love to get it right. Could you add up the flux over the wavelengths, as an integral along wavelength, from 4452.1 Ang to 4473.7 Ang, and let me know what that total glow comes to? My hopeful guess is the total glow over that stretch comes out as 140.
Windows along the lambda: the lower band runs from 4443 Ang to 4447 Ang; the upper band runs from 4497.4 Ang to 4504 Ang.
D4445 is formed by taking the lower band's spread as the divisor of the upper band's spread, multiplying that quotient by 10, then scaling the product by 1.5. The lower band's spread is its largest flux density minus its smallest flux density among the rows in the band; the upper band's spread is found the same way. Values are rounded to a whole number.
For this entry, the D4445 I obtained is 23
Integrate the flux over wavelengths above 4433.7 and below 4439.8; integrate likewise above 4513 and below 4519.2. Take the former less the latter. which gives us -4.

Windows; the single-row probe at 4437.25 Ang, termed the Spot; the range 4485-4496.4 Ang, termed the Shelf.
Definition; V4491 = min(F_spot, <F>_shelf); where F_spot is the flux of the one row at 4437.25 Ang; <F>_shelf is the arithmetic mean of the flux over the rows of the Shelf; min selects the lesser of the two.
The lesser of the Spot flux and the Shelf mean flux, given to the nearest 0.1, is 7.1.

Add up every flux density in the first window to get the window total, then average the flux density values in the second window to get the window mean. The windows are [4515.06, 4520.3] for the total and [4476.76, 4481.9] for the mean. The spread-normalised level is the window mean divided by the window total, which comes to 0.18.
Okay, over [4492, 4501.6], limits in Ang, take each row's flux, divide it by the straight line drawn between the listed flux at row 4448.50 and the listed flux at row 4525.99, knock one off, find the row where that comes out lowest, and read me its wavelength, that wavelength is 4492.77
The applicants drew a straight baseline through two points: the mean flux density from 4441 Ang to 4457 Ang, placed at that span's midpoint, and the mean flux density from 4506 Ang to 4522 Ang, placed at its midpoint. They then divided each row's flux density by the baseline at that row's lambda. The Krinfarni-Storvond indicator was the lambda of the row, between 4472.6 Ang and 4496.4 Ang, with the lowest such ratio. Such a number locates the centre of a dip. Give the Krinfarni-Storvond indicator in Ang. 4492.77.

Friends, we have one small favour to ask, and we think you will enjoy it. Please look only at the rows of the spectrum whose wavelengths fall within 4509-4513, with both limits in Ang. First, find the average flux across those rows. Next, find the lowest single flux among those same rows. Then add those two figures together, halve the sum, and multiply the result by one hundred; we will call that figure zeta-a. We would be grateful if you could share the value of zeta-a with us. 768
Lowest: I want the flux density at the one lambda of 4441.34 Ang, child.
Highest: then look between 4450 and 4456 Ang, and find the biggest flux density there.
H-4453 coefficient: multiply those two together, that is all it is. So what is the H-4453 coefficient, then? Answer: 56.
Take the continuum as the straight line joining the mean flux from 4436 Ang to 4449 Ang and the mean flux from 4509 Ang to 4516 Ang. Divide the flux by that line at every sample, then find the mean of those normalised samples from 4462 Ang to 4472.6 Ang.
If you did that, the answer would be 0.92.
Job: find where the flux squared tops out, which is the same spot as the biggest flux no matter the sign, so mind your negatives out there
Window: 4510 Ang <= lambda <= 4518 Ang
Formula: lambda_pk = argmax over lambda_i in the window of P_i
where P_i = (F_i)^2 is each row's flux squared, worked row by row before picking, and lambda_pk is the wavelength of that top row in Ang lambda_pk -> 4510.39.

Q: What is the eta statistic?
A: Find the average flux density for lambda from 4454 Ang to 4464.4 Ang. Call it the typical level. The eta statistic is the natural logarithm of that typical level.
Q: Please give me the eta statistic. 1.83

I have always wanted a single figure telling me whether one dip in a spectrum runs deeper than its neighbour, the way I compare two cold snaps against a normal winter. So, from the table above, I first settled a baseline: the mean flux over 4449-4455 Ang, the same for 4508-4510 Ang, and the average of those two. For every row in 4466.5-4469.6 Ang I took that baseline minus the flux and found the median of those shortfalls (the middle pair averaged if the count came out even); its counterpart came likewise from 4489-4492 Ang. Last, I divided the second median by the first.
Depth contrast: 0.6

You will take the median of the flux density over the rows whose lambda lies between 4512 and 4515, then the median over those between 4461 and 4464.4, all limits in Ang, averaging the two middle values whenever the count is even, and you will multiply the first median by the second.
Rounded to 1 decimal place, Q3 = 46.7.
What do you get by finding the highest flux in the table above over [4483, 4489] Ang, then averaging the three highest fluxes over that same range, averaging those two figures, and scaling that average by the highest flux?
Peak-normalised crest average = 0.964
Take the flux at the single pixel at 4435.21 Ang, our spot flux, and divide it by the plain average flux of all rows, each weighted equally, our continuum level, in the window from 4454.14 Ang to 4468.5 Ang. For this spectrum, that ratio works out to 1.00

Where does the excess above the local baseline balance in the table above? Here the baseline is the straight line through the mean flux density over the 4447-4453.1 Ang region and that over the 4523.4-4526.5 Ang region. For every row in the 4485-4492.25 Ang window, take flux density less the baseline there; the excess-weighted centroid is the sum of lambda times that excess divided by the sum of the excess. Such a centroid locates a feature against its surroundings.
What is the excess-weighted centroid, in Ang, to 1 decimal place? 4487.5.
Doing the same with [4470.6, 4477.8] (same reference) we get 4474.1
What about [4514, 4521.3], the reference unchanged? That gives 4517.7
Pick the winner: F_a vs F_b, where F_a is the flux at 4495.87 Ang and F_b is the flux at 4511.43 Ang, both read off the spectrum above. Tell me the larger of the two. 8.0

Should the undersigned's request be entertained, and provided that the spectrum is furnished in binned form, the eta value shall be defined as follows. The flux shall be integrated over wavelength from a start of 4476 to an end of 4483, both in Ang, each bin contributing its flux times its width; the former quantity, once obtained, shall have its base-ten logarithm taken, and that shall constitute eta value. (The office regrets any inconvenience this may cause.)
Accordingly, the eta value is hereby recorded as 1.7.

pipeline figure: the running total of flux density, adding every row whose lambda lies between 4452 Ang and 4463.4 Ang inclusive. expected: 70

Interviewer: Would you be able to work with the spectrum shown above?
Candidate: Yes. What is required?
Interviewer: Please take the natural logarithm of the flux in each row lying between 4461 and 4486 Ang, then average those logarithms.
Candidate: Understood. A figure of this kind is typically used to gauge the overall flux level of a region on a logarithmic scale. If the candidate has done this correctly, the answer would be 1.93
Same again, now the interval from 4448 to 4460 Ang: 1.86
